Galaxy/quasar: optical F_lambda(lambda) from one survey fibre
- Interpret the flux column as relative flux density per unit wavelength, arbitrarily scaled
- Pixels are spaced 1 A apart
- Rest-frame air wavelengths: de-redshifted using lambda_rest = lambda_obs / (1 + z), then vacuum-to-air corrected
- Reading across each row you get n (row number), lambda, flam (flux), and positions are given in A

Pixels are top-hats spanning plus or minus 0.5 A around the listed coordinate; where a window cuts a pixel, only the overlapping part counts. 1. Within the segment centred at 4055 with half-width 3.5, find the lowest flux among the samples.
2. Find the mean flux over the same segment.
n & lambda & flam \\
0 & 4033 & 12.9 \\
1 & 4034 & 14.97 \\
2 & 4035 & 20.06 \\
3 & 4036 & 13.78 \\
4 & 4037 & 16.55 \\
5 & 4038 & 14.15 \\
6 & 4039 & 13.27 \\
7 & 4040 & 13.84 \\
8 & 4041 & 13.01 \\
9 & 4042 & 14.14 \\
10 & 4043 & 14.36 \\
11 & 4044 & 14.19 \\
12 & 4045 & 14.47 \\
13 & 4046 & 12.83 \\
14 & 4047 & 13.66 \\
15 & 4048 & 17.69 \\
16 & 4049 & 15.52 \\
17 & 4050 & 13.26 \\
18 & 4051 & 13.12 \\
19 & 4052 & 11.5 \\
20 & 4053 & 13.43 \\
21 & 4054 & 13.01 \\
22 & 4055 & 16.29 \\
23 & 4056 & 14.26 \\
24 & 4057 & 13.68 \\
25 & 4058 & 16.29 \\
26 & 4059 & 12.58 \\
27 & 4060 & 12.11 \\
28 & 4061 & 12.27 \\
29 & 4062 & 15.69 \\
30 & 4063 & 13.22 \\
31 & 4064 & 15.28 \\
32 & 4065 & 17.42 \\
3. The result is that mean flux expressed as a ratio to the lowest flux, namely 1.22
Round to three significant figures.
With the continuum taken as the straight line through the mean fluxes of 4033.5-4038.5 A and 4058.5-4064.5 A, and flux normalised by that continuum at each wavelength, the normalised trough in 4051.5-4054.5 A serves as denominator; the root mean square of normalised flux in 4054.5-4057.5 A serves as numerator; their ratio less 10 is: -8.68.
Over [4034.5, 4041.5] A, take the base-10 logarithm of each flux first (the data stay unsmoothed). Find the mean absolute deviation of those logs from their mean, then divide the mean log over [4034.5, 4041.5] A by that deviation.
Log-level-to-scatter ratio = 23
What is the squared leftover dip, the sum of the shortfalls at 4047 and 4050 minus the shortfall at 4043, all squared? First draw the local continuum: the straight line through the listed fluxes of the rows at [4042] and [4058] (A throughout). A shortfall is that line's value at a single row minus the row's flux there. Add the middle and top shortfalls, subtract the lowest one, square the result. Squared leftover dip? 10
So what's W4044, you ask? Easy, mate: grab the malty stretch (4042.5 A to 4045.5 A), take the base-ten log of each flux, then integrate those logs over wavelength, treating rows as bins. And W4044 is 3.47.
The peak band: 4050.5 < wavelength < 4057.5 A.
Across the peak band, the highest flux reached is 16.29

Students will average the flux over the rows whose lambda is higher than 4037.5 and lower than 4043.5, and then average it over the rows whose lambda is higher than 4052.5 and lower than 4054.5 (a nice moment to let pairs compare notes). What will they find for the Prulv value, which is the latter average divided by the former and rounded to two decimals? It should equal 0.96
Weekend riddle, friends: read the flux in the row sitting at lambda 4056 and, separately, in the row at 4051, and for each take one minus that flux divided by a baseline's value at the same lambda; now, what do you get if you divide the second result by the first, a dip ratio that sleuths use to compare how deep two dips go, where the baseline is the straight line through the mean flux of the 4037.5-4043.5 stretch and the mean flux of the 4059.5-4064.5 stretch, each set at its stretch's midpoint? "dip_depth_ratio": -1.2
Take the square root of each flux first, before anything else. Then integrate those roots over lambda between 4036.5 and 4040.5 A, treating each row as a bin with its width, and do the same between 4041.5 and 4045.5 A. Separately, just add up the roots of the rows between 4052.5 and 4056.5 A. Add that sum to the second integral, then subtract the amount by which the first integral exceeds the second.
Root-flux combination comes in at 30.1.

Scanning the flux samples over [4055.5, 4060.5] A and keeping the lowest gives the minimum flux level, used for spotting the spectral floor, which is 12.11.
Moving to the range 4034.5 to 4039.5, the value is 13.27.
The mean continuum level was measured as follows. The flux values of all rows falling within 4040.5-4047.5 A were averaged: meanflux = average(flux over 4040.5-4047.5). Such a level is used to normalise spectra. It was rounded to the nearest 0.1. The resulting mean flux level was 13.8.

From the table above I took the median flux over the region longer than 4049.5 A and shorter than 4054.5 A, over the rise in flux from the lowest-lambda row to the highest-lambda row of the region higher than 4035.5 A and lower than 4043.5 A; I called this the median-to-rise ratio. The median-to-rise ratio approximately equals 23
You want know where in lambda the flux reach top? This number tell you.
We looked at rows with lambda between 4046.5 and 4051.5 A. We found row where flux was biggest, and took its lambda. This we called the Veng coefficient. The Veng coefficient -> 4048 A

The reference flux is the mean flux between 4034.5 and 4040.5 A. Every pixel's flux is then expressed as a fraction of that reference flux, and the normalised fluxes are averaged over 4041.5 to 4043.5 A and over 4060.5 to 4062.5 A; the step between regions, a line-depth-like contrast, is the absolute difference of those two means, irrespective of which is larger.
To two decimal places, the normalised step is 0.02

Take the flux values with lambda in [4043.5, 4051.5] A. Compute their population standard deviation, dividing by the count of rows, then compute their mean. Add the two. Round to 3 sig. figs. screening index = 15.8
